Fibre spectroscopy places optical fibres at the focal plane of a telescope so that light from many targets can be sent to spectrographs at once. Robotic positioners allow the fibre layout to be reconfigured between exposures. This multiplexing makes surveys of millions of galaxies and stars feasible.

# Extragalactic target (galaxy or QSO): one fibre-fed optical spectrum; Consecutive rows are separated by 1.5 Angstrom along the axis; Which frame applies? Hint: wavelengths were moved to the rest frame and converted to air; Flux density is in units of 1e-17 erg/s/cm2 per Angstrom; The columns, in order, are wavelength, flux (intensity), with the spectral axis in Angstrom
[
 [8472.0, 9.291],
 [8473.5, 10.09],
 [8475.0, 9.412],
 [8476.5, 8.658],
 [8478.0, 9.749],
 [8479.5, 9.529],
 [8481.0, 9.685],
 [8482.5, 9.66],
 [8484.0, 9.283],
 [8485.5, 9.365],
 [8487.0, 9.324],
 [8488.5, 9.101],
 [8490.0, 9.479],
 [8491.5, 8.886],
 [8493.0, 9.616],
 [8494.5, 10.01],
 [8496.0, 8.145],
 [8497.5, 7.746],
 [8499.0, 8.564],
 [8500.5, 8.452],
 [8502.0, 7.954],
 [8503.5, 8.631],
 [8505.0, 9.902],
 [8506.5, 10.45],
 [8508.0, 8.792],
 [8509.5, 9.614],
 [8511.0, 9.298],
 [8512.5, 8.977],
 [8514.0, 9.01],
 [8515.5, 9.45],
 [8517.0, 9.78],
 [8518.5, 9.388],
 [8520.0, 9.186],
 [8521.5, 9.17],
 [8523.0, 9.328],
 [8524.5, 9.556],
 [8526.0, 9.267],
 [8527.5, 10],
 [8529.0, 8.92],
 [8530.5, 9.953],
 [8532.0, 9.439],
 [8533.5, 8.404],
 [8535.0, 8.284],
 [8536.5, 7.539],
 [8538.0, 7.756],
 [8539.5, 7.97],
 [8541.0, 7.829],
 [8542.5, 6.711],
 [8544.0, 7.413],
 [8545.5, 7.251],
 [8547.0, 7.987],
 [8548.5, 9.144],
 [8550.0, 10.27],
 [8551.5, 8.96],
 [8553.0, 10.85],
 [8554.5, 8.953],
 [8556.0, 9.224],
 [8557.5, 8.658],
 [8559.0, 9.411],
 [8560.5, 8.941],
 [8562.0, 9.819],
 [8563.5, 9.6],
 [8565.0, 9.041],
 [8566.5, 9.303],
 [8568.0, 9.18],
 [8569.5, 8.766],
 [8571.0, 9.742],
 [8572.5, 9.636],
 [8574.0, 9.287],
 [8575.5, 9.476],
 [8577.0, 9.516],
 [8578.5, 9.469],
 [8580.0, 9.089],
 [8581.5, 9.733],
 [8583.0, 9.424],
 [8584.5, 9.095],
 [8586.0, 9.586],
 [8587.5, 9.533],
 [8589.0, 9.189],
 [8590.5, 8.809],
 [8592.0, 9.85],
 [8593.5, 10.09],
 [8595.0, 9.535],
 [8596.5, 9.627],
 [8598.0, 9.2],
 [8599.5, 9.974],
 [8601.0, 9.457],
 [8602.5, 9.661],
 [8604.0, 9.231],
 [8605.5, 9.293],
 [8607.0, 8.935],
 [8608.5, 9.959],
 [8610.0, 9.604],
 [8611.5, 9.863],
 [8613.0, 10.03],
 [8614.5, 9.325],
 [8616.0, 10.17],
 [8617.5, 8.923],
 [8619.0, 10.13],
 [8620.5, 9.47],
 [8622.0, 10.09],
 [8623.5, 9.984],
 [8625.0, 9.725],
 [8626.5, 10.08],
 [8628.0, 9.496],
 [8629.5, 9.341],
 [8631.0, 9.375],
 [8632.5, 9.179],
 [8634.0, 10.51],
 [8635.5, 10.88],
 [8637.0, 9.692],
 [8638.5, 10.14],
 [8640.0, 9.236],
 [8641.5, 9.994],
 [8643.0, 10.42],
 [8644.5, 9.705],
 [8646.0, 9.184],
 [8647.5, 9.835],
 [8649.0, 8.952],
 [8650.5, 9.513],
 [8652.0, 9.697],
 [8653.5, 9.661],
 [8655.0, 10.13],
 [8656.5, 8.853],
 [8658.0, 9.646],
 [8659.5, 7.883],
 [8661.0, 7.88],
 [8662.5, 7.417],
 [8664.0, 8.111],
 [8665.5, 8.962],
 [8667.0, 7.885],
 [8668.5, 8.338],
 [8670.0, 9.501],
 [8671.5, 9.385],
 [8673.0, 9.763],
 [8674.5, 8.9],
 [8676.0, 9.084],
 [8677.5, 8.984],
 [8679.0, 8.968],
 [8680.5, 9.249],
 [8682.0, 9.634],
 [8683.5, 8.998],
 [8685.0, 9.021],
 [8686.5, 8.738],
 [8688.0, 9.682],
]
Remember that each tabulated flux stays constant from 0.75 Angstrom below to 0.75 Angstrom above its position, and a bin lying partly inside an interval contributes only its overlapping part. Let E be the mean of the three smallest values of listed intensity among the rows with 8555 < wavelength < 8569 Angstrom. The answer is 8.9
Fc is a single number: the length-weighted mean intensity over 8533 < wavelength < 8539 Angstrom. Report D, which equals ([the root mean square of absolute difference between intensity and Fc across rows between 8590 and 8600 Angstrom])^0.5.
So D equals 1.29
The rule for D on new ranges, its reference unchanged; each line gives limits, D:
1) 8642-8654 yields 1.30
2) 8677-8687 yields 1.07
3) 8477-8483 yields 1.30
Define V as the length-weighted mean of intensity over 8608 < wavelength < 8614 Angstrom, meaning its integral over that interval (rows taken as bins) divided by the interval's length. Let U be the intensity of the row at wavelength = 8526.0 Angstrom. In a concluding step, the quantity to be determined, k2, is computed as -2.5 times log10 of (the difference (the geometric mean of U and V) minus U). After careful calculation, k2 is 1.4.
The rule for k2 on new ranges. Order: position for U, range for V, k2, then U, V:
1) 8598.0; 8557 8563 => 4.1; 9.2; 9.25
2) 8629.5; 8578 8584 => 3.6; 9.341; 9.41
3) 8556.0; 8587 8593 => 2.9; 9.224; 9.37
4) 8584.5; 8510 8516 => 3.3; 9.095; 9.19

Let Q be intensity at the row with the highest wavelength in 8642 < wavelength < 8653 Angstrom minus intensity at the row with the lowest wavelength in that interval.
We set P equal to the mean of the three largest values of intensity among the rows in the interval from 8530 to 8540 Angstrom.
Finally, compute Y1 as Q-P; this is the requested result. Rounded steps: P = 9.3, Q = -0.7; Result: -10.0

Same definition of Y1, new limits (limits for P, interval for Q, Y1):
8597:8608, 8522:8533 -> -9.6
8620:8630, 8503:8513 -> -9.7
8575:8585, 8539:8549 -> -8.4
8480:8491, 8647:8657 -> -10.6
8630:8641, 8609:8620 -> -10.0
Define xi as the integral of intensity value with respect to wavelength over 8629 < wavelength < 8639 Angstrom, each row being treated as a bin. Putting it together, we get 99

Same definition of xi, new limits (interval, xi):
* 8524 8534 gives 94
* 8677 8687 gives 91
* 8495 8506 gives 94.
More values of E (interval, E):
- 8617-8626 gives 9.4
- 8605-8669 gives 7.7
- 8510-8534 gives 8.8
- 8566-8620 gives 8.8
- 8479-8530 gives 7.9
